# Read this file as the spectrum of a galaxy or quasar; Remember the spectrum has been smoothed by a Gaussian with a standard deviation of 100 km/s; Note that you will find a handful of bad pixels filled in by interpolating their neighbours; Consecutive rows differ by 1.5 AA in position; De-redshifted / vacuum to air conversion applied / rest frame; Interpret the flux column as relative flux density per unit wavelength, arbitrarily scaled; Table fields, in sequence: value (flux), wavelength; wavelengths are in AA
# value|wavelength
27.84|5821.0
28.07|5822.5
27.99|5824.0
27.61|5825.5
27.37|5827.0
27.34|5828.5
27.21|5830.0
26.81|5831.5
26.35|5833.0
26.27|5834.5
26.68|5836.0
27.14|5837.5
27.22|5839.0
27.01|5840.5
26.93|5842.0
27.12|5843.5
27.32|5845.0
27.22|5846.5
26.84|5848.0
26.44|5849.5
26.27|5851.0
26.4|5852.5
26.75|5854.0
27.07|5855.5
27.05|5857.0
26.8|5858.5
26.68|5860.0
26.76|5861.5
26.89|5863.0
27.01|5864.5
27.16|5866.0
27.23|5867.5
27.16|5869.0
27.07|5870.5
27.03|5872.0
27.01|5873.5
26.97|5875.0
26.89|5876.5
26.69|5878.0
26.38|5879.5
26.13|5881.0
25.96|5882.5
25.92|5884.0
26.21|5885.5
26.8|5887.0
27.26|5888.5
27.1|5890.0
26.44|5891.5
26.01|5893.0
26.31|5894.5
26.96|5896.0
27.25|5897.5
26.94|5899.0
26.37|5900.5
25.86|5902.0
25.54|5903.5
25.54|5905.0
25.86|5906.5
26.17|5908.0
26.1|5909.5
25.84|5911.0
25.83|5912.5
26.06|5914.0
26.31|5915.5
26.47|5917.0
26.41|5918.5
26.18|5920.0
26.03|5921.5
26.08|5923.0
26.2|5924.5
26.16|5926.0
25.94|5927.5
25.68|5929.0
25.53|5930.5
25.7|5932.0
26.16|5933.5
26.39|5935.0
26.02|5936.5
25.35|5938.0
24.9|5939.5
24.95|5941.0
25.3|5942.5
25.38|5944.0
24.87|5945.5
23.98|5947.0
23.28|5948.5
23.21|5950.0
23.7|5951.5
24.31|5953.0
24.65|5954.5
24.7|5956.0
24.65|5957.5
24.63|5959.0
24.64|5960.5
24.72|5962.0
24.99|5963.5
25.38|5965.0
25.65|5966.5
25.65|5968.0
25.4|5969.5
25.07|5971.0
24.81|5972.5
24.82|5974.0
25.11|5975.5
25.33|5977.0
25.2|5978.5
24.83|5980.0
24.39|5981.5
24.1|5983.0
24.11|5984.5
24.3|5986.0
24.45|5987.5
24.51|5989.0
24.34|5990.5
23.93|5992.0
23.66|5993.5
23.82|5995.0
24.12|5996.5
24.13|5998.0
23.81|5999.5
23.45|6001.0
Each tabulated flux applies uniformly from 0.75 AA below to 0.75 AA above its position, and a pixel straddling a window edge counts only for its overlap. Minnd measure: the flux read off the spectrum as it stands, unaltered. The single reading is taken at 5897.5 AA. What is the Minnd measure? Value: 27.25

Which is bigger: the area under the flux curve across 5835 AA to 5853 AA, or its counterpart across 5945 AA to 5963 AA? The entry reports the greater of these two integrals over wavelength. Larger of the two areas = 484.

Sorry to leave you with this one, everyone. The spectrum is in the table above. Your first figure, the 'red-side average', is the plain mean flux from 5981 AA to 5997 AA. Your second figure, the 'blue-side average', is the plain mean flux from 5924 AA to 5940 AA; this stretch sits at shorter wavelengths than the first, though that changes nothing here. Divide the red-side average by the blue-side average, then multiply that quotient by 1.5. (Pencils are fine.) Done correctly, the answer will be 1.40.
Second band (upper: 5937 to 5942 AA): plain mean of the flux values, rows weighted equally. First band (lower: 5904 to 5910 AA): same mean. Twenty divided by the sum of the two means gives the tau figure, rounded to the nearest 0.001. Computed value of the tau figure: 0.392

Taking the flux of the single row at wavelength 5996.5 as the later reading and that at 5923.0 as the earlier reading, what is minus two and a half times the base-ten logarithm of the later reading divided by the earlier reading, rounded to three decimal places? 0.085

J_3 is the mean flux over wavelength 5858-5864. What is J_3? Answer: 26.8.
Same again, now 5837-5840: 27.2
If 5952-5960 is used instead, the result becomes 24.6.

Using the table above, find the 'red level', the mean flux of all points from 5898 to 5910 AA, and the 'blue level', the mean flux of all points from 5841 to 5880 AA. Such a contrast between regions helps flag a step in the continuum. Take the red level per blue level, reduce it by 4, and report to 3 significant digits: -3.03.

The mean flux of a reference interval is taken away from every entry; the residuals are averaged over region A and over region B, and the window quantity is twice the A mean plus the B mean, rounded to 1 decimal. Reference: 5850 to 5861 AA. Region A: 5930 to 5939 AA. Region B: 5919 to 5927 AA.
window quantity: -2.3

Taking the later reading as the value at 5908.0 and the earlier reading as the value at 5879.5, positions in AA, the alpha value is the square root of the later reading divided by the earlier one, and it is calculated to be 0.996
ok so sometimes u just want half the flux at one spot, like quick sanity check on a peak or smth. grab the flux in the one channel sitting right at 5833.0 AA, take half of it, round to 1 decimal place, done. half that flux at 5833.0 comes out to 13.2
